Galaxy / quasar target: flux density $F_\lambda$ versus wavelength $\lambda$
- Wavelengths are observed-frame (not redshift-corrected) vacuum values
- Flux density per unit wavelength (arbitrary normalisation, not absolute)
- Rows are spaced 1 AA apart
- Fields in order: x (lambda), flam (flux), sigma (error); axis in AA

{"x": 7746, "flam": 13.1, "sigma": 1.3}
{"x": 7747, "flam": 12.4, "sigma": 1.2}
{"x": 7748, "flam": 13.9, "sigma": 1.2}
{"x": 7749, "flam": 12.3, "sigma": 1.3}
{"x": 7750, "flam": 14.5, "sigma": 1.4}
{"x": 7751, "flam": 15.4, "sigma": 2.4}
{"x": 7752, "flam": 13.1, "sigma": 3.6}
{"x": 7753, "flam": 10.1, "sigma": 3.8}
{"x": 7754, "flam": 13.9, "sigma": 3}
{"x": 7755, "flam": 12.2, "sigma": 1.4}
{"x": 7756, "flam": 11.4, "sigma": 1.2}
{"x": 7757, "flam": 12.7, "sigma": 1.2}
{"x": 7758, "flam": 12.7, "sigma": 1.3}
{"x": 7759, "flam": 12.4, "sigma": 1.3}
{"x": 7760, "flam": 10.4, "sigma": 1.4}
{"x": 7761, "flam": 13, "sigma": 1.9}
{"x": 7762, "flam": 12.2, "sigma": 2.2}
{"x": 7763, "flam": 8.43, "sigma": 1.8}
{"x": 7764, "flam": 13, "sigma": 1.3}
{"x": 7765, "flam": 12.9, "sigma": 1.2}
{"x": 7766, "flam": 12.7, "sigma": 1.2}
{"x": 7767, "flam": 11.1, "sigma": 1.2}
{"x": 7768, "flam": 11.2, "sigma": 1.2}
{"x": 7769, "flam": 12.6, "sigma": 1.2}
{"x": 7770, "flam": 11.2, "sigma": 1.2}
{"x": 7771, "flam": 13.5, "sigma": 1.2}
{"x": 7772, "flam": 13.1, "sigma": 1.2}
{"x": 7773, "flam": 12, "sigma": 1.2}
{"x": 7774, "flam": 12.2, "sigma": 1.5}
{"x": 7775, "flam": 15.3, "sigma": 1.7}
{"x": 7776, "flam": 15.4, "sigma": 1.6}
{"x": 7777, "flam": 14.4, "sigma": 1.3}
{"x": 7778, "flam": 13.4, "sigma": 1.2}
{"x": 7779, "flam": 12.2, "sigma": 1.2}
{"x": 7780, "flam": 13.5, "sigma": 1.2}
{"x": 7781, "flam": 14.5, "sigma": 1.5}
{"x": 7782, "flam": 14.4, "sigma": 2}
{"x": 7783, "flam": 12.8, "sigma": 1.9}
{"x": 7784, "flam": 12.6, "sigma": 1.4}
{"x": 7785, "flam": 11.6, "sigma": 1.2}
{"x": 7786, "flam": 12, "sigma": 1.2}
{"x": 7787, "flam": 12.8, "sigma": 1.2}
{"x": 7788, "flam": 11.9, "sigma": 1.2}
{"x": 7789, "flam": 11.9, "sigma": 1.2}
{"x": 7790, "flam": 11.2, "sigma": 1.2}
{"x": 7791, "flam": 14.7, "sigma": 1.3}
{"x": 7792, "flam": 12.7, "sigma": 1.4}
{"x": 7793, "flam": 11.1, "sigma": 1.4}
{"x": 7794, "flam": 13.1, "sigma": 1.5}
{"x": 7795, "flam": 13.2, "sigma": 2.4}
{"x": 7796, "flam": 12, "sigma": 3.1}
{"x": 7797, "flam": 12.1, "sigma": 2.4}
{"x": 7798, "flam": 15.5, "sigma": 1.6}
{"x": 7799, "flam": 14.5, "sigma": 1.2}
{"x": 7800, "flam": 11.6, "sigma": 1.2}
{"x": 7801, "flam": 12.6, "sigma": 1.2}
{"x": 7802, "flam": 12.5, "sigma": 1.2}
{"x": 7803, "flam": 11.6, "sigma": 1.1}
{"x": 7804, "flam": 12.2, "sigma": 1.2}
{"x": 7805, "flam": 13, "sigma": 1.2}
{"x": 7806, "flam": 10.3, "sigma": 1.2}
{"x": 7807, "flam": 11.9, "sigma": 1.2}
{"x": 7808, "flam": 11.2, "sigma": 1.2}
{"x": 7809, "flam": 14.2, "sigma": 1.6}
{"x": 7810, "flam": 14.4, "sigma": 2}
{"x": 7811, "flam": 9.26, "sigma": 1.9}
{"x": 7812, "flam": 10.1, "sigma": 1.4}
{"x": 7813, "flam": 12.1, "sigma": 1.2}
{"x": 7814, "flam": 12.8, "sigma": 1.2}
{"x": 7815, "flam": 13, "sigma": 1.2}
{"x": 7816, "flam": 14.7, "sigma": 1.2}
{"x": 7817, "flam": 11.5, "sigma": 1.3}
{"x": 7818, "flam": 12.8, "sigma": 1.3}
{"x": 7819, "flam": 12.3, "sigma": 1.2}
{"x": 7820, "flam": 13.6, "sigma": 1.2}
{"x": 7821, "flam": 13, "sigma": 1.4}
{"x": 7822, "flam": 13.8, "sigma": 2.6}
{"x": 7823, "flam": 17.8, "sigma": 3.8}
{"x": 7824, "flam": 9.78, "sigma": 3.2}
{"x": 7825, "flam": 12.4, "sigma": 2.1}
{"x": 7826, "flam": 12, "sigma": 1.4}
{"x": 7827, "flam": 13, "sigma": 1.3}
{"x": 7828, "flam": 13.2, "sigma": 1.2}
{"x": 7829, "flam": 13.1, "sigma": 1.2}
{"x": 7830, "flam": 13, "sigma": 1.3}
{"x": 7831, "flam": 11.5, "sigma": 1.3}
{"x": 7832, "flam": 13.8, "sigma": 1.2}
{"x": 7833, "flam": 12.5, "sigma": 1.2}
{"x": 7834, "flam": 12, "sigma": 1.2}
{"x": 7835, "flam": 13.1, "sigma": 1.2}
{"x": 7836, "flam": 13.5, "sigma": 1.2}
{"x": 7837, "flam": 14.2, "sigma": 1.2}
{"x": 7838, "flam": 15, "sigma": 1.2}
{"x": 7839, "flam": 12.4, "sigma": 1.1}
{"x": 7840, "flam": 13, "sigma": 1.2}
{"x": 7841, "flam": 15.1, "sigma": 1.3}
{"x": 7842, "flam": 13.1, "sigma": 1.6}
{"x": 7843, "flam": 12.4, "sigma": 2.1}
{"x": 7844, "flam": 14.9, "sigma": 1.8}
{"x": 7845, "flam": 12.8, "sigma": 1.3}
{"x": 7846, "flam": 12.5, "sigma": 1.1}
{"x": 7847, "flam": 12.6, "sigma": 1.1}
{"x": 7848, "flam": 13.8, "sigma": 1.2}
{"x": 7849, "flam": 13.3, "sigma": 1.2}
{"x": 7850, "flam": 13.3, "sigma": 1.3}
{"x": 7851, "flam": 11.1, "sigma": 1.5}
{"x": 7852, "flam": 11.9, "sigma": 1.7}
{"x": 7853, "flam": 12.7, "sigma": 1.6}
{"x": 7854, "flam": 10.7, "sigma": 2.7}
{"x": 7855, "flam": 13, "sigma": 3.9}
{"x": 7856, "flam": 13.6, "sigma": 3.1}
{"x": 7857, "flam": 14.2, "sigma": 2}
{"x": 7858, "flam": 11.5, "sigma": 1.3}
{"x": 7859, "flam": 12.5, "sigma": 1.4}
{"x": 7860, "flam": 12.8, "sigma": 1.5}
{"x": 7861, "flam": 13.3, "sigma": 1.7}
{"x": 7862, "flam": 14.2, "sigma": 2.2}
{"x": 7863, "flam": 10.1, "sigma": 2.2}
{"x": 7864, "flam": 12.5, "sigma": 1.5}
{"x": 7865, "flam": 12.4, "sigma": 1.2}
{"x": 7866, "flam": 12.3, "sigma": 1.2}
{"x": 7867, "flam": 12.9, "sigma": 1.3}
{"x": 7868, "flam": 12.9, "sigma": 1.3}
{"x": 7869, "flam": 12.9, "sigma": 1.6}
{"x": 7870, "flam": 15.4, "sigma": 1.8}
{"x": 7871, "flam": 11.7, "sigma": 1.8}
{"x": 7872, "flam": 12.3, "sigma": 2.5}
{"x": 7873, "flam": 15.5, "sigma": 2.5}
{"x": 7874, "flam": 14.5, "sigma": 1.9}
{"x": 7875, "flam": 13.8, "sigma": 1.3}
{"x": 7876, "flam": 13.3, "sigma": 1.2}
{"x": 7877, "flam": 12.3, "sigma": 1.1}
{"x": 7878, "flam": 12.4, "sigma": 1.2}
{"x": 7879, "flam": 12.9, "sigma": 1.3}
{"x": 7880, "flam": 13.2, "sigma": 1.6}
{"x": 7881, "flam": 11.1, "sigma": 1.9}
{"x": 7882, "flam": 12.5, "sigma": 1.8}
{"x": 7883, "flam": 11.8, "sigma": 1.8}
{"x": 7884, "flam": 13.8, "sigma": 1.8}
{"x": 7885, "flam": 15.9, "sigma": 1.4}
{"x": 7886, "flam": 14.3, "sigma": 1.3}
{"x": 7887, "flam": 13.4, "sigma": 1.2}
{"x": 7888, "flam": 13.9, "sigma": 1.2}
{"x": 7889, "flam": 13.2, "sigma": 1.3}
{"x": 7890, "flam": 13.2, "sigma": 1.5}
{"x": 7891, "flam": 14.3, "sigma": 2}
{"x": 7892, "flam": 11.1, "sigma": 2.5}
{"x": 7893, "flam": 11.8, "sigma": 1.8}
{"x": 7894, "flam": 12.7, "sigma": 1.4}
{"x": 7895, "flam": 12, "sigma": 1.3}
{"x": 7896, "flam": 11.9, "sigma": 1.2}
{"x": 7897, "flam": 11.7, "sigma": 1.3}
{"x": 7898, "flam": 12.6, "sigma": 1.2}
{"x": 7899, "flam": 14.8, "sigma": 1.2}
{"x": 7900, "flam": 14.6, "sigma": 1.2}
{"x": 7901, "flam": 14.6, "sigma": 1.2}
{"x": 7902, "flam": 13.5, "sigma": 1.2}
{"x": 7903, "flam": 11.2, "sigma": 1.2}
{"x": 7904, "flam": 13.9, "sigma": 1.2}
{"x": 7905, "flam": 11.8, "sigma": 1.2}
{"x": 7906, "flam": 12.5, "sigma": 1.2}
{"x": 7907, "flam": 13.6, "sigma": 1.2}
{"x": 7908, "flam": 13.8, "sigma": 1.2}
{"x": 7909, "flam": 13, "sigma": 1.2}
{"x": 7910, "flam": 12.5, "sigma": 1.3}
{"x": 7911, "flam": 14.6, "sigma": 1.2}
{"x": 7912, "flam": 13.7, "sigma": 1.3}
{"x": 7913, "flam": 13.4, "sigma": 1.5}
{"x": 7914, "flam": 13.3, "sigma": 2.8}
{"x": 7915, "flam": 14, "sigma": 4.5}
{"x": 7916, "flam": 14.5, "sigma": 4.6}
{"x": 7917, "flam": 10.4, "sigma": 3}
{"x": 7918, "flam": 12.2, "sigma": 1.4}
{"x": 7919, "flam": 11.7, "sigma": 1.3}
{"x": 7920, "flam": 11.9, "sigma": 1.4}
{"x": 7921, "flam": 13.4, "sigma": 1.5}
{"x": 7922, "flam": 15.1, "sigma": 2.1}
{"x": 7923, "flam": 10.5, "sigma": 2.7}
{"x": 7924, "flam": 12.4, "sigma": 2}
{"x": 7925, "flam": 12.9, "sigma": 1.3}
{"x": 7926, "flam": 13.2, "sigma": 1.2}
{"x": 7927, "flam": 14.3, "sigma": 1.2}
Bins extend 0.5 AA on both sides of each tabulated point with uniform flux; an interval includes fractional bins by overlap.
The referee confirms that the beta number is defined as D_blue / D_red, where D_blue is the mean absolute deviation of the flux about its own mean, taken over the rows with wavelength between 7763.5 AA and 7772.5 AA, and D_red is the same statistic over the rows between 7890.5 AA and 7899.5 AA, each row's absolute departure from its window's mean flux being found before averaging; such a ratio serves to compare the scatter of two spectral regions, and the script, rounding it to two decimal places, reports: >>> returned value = 0.85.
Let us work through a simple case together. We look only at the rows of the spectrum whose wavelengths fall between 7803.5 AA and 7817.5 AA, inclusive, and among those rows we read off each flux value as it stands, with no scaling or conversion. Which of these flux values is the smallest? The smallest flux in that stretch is 9.26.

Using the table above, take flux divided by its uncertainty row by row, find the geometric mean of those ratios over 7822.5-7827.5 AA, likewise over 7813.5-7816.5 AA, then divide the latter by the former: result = 1.9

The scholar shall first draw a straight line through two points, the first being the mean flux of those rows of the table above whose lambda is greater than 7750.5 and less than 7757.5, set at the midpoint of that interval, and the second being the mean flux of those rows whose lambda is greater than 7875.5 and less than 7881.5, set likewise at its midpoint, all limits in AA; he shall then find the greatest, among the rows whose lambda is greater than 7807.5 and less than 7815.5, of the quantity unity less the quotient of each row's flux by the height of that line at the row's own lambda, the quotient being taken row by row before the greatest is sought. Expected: 0.27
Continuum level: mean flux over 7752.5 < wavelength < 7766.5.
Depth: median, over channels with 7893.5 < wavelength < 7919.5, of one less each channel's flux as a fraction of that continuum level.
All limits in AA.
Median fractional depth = -0.096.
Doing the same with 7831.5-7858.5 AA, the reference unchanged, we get -0.083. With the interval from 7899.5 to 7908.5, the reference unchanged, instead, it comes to -0.133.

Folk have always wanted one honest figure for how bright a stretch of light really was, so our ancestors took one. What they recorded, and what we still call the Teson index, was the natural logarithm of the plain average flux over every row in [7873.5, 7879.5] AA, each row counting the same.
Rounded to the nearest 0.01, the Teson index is 2.58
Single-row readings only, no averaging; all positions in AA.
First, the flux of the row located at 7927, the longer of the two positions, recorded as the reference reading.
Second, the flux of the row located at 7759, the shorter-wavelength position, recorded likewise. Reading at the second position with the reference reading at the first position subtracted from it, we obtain -1.9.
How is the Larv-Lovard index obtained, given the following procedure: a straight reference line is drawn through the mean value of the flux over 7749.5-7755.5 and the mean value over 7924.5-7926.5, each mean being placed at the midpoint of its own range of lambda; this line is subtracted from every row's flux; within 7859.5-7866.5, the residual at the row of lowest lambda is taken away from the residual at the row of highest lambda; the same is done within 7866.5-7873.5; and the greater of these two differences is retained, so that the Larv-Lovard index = 2.6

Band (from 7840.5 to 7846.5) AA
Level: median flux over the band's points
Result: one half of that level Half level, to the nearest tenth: 6.5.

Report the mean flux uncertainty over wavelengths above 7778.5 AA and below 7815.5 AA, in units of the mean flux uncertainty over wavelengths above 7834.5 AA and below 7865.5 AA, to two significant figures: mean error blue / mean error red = 0.89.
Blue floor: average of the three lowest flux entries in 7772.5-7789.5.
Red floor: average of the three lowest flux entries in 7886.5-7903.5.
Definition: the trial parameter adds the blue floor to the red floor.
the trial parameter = 23.1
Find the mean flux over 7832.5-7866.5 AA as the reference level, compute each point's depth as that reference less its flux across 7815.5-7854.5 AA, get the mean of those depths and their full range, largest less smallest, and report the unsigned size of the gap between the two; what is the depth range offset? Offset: 8.1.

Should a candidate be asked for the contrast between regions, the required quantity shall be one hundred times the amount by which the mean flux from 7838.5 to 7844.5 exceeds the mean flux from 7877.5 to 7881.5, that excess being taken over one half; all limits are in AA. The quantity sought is 217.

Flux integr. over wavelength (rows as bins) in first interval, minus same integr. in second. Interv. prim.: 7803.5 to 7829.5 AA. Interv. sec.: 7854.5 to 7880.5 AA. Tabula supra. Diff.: -11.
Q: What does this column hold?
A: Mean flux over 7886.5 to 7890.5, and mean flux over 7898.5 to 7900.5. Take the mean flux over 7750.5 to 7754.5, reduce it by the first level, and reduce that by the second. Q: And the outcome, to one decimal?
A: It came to -15.0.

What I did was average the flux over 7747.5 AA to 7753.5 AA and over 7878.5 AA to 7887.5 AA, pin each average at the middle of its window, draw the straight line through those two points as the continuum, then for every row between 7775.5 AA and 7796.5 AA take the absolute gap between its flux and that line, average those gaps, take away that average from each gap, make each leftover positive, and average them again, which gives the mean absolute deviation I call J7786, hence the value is 0.55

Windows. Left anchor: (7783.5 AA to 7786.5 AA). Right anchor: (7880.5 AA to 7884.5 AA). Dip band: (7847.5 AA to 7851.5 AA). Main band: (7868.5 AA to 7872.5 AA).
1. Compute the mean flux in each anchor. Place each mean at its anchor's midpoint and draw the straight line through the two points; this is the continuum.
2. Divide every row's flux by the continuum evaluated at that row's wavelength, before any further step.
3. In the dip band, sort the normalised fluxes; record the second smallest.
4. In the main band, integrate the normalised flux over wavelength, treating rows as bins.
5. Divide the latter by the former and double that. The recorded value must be 7.8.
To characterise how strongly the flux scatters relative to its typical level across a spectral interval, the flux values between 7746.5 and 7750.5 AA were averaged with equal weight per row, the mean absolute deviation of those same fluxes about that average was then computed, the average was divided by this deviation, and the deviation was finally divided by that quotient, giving 0.064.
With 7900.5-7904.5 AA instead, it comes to 0.083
